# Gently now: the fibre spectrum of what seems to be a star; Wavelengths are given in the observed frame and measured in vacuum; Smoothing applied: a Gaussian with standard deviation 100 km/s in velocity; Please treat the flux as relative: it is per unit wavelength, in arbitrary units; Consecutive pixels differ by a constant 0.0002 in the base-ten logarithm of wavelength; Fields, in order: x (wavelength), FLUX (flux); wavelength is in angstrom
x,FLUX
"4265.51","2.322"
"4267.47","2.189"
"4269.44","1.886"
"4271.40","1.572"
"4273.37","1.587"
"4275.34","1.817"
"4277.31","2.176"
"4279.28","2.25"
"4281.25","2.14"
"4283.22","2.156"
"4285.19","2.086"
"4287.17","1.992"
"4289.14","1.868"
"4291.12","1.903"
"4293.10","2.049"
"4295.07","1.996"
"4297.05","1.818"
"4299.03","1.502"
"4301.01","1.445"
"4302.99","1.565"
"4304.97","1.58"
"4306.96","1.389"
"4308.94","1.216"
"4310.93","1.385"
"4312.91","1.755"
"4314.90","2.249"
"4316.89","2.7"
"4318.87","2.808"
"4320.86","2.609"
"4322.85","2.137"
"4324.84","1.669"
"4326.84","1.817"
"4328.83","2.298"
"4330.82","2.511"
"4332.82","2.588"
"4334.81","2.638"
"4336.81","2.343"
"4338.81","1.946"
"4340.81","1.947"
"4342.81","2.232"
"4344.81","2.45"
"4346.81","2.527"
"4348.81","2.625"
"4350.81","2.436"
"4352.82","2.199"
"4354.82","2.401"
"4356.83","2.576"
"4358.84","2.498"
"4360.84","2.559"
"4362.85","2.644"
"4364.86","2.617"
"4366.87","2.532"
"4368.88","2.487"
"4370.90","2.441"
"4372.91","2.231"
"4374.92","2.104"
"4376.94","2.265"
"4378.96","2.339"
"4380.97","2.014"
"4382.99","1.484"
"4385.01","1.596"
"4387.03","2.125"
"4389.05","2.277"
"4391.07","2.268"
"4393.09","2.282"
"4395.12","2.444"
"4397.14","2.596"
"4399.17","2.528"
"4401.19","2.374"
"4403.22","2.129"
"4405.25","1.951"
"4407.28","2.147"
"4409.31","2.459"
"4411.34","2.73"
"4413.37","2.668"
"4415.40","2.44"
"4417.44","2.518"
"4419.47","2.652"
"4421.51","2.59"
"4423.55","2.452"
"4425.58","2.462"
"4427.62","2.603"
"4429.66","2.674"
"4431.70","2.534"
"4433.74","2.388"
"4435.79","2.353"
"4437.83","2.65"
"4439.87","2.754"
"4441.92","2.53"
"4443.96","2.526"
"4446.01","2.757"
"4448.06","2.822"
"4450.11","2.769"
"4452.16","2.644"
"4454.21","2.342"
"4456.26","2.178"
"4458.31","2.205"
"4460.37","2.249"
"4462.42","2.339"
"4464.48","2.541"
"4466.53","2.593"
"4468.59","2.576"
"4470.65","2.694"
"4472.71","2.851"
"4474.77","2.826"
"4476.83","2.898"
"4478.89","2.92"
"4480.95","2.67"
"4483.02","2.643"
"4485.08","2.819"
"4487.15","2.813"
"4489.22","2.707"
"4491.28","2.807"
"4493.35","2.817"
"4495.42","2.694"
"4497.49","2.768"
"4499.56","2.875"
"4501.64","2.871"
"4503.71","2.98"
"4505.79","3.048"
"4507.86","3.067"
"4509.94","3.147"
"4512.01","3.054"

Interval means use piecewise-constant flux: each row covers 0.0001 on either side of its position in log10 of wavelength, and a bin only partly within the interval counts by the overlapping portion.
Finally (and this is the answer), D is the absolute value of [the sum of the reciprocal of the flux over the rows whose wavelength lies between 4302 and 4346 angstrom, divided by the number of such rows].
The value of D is 0.51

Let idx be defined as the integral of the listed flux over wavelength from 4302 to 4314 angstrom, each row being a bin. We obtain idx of 18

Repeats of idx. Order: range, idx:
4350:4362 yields 29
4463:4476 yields 35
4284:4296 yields 24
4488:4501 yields 36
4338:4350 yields 28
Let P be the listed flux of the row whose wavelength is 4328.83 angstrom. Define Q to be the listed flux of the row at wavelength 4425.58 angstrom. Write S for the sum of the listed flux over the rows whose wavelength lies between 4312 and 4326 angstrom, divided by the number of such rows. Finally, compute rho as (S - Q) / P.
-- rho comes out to -0.081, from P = 2.298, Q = 2.462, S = 2.28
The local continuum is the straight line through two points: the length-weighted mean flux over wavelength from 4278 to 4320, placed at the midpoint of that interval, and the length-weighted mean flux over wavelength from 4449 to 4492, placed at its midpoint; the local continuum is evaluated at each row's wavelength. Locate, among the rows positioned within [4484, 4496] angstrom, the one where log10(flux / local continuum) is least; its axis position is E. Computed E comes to 4495.42 angstrom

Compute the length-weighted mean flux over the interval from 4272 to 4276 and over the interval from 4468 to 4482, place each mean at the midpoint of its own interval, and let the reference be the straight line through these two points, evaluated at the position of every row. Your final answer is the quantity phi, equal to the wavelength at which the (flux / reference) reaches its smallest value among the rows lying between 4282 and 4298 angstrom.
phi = 4297.05 angstrom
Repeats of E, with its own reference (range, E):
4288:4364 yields 4308.94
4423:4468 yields 4456.26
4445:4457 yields 4456.26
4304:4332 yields 4308.94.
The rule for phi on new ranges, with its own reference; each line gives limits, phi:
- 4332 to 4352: 4340.81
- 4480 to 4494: 4483.02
